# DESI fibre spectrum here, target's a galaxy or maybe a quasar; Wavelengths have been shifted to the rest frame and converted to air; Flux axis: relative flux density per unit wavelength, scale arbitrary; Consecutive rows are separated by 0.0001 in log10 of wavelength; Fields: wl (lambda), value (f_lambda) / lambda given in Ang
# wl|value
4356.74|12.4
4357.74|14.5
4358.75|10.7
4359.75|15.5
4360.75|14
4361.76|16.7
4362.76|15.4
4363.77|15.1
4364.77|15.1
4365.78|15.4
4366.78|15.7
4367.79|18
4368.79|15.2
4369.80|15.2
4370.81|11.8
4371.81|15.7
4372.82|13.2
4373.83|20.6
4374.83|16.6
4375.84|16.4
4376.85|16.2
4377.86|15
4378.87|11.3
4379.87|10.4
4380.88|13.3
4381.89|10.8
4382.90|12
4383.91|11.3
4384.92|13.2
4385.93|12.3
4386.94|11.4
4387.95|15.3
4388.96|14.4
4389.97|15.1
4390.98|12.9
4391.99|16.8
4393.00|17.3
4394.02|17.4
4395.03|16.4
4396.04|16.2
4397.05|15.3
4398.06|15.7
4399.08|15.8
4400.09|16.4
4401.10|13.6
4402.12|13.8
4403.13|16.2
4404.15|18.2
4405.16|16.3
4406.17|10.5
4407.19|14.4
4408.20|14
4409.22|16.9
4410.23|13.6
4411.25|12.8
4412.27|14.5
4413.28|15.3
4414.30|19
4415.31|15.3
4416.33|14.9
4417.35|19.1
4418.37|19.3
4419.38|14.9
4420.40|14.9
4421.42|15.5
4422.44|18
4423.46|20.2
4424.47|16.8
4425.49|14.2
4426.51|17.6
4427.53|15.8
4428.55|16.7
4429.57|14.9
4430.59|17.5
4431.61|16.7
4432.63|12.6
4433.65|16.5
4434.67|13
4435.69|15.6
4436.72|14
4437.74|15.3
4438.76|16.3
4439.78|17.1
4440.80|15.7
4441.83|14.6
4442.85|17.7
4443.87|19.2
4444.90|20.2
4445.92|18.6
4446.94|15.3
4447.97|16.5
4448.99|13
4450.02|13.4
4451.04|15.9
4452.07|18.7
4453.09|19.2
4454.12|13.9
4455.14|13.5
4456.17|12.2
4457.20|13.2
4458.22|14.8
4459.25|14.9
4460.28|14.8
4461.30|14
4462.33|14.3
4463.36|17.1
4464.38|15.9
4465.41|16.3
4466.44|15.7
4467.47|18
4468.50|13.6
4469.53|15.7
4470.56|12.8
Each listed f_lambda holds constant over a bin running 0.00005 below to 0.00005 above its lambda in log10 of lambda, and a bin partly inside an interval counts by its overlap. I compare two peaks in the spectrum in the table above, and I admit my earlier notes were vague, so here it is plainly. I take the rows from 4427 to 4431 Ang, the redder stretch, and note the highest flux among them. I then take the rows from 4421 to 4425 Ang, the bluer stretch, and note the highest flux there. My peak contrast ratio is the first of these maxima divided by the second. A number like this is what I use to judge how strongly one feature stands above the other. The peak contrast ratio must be 0.87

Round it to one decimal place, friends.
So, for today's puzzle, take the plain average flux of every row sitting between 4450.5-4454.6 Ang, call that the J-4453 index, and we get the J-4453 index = 16.9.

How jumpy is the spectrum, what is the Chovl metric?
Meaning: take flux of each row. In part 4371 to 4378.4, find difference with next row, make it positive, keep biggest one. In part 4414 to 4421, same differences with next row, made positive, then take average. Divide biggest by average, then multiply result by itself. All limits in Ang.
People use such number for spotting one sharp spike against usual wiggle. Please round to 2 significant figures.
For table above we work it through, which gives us 12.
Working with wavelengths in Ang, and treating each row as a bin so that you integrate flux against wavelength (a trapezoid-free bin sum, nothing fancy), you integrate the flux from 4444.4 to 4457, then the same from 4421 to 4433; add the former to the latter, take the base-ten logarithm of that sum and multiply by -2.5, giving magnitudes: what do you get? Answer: -6.49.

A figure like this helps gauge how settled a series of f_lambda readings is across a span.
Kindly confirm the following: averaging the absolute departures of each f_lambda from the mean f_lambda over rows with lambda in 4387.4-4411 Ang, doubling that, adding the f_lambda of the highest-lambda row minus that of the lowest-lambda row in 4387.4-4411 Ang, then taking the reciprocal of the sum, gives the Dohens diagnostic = 1.0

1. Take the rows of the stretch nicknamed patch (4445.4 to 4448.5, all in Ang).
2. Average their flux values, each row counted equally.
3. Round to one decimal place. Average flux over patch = 16.8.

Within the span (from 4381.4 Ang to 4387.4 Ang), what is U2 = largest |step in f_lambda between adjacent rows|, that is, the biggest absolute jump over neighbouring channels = 1.9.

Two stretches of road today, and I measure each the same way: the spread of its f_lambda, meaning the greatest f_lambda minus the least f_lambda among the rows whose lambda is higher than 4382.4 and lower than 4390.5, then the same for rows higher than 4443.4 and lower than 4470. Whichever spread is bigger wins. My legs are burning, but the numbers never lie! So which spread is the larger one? 8.0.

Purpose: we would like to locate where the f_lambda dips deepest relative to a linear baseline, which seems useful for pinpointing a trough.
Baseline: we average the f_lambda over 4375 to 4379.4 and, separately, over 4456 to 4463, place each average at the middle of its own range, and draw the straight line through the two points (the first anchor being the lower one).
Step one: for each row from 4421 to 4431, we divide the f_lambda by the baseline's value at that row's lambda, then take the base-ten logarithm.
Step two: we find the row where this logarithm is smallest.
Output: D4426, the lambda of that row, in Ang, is 4425.49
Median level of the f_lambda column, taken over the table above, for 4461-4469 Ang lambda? 15.8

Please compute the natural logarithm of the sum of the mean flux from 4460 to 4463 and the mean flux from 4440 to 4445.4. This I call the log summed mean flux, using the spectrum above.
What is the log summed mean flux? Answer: 3.46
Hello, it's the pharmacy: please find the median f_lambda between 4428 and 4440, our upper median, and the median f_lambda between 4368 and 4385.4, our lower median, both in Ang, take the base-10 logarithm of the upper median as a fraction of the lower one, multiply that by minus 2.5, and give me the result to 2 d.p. -0.20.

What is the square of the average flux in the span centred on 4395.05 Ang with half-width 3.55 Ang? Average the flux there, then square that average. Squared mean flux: 270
